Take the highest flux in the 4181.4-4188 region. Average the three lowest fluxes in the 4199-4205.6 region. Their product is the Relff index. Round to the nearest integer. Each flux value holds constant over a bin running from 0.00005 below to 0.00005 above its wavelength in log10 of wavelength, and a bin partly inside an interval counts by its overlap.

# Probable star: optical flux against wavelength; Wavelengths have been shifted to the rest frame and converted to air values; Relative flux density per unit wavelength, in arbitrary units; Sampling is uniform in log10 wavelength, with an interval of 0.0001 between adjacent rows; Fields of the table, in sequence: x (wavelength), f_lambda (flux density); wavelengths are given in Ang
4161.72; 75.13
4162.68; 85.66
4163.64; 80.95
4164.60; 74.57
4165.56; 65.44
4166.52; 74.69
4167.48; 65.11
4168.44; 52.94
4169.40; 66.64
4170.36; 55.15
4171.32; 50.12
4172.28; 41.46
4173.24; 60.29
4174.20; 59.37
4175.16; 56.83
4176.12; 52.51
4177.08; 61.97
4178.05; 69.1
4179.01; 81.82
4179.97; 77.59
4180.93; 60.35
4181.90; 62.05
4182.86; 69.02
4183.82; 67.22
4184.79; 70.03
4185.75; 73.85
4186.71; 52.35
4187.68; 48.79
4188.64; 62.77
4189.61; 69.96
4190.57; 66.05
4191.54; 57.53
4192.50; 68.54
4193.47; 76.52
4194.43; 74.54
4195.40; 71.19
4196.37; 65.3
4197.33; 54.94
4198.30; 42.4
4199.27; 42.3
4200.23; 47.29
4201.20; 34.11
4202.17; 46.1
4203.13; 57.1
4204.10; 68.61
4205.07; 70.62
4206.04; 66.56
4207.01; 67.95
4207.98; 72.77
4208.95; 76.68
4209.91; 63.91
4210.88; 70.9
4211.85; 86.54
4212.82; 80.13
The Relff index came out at 3016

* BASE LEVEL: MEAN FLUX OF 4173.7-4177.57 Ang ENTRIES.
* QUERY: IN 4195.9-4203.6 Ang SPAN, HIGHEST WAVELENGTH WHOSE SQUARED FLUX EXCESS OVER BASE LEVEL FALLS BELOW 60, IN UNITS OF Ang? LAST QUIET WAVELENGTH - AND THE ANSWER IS 4203.13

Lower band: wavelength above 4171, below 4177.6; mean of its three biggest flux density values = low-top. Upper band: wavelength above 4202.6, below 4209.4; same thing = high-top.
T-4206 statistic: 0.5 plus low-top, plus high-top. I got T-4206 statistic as 134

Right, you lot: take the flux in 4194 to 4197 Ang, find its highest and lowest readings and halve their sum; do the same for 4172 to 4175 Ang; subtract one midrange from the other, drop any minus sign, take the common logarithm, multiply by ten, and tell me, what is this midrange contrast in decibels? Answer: 13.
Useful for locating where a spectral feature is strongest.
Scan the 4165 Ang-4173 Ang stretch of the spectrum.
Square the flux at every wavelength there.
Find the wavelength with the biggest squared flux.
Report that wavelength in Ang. 4166.52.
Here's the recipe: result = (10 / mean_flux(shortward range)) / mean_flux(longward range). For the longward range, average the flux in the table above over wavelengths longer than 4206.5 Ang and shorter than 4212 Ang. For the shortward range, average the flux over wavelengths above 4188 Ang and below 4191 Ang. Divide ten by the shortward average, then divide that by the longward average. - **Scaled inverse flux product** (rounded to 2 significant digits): 0.0021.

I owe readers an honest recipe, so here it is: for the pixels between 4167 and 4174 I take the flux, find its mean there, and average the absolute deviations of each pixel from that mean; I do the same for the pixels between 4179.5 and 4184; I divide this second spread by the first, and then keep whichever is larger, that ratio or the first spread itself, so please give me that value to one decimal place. 6.9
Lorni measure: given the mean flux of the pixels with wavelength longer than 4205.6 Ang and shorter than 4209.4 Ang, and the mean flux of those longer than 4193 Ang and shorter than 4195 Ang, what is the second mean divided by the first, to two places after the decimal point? 1.06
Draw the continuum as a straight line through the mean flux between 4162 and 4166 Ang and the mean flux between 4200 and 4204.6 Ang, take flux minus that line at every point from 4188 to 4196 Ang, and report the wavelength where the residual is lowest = 4191.54 Ang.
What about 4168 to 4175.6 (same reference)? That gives 4172.28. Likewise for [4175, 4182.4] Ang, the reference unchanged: 4176.12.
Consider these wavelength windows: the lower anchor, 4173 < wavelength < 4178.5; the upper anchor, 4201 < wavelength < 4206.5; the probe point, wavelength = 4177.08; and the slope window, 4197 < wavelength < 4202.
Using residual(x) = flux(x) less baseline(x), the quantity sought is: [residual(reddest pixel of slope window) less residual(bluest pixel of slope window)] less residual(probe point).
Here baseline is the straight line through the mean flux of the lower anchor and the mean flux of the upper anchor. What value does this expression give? -23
